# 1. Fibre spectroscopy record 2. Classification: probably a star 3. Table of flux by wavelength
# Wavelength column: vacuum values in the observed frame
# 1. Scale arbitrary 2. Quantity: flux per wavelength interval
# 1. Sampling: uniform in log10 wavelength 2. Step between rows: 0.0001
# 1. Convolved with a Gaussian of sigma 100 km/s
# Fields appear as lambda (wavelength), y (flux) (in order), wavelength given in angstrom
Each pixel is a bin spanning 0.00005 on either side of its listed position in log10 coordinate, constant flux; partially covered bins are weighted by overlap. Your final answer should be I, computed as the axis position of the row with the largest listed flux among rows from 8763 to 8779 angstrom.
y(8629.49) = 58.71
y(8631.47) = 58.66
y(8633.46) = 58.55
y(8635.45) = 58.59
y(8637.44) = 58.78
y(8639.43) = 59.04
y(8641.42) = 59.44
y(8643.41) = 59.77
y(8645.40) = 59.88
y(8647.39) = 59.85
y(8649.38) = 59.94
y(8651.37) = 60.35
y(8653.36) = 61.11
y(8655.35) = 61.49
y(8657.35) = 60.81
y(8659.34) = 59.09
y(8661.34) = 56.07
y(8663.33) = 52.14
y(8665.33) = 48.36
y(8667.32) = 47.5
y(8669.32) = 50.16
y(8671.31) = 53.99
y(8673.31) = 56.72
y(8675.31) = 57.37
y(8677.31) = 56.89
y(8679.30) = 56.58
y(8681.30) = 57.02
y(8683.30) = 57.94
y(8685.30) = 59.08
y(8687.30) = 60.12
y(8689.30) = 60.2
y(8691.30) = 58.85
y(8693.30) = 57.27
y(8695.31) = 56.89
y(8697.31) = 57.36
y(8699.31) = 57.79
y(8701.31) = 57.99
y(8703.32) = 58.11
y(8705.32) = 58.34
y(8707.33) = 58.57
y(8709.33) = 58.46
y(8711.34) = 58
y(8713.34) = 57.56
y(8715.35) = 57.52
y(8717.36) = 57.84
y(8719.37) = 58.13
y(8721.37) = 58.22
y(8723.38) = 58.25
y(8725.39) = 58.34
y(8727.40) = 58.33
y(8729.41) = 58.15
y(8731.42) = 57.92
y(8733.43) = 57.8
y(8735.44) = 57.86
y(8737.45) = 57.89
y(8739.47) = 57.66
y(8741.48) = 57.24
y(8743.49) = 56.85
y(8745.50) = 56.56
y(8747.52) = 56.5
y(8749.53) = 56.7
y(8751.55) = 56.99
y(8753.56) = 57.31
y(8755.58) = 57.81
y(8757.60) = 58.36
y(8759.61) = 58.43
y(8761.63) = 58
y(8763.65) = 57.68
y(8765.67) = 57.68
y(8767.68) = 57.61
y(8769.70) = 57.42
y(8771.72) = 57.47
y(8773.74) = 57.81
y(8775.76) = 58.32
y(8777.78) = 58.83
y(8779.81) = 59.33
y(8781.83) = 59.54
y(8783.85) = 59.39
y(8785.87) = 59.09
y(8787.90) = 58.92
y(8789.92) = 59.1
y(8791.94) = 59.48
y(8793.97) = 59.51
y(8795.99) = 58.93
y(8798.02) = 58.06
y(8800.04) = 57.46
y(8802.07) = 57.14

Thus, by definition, 8777.78 angstrom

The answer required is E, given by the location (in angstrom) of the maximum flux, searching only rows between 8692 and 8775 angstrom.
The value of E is 8707.33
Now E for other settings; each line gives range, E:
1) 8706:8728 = 8707.33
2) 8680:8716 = 8689.30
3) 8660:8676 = 8675.31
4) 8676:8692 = 8689.30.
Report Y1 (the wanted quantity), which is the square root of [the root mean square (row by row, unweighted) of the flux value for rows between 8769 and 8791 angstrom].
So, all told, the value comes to 7.66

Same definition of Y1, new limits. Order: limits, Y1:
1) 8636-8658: 7.75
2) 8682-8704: 7.64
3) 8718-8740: 7.62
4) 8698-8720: 7.62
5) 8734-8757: 7.56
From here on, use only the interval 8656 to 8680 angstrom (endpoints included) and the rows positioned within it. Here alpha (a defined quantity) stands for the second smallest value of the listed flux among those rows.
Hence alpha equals 48.36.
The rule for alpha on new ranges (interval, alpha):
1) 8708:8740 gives 57.56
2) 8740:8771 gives 56.56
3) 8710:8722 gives 57.56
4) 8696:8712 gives 57.79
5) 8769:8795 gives 57.47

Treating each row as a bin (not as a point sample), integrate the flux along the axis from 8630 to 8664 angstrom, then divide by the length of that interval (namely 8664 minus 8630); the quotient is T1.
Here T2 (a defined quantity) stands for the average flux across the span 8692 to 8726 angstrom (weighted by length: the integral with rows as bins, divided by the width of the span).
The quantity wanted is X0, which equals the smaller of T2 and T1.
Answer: 57.9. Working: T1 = 59.1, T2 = 57.9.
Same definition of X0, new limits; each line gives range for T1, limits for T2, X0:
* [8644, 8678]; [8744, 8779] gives 56.6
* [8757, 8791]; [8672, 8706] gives 57.9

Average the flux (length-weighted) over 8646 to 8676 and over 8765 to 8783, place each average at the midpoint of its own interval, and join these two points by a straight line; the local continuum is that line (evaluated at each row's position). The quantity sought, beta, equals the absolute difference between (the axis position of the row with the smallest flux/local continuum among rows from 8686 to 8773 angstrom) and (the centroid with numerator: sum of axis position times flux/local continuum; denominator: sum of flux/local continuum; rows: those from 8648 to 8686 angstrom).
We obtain 80.4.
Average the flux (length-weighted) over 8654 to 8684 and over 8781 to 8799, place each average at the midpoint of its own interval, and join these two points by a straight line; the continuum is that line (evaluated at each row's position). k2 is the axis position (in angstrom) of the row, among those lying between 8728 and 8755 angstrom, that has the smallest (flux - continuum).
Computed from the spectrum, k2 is 8747.52 angstrom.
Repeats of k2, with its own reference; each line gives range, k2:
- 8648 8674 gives 8667.32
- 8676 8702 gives 8695.31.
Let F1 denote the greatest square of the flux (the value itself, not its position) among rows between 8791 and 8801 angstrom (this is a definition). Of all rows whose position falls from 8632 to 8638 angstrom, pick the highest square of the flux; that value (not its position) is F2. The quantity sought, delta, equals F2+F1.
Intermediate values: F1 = 3541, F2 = 3455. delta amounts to 6997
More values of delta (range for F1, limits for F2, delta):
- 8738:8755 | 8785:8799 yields 6866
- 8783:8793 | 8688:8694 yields 7162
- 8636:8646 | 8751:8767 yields 7000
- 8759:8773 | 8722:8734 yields 6818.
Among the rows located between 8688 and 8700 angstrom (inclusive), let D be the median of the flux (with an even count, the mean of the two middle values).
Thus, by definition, 57.6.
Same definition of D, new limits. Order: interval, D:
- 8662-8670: 49.3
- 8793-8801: 58.5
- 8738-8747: 57.0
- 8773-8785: 59.1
